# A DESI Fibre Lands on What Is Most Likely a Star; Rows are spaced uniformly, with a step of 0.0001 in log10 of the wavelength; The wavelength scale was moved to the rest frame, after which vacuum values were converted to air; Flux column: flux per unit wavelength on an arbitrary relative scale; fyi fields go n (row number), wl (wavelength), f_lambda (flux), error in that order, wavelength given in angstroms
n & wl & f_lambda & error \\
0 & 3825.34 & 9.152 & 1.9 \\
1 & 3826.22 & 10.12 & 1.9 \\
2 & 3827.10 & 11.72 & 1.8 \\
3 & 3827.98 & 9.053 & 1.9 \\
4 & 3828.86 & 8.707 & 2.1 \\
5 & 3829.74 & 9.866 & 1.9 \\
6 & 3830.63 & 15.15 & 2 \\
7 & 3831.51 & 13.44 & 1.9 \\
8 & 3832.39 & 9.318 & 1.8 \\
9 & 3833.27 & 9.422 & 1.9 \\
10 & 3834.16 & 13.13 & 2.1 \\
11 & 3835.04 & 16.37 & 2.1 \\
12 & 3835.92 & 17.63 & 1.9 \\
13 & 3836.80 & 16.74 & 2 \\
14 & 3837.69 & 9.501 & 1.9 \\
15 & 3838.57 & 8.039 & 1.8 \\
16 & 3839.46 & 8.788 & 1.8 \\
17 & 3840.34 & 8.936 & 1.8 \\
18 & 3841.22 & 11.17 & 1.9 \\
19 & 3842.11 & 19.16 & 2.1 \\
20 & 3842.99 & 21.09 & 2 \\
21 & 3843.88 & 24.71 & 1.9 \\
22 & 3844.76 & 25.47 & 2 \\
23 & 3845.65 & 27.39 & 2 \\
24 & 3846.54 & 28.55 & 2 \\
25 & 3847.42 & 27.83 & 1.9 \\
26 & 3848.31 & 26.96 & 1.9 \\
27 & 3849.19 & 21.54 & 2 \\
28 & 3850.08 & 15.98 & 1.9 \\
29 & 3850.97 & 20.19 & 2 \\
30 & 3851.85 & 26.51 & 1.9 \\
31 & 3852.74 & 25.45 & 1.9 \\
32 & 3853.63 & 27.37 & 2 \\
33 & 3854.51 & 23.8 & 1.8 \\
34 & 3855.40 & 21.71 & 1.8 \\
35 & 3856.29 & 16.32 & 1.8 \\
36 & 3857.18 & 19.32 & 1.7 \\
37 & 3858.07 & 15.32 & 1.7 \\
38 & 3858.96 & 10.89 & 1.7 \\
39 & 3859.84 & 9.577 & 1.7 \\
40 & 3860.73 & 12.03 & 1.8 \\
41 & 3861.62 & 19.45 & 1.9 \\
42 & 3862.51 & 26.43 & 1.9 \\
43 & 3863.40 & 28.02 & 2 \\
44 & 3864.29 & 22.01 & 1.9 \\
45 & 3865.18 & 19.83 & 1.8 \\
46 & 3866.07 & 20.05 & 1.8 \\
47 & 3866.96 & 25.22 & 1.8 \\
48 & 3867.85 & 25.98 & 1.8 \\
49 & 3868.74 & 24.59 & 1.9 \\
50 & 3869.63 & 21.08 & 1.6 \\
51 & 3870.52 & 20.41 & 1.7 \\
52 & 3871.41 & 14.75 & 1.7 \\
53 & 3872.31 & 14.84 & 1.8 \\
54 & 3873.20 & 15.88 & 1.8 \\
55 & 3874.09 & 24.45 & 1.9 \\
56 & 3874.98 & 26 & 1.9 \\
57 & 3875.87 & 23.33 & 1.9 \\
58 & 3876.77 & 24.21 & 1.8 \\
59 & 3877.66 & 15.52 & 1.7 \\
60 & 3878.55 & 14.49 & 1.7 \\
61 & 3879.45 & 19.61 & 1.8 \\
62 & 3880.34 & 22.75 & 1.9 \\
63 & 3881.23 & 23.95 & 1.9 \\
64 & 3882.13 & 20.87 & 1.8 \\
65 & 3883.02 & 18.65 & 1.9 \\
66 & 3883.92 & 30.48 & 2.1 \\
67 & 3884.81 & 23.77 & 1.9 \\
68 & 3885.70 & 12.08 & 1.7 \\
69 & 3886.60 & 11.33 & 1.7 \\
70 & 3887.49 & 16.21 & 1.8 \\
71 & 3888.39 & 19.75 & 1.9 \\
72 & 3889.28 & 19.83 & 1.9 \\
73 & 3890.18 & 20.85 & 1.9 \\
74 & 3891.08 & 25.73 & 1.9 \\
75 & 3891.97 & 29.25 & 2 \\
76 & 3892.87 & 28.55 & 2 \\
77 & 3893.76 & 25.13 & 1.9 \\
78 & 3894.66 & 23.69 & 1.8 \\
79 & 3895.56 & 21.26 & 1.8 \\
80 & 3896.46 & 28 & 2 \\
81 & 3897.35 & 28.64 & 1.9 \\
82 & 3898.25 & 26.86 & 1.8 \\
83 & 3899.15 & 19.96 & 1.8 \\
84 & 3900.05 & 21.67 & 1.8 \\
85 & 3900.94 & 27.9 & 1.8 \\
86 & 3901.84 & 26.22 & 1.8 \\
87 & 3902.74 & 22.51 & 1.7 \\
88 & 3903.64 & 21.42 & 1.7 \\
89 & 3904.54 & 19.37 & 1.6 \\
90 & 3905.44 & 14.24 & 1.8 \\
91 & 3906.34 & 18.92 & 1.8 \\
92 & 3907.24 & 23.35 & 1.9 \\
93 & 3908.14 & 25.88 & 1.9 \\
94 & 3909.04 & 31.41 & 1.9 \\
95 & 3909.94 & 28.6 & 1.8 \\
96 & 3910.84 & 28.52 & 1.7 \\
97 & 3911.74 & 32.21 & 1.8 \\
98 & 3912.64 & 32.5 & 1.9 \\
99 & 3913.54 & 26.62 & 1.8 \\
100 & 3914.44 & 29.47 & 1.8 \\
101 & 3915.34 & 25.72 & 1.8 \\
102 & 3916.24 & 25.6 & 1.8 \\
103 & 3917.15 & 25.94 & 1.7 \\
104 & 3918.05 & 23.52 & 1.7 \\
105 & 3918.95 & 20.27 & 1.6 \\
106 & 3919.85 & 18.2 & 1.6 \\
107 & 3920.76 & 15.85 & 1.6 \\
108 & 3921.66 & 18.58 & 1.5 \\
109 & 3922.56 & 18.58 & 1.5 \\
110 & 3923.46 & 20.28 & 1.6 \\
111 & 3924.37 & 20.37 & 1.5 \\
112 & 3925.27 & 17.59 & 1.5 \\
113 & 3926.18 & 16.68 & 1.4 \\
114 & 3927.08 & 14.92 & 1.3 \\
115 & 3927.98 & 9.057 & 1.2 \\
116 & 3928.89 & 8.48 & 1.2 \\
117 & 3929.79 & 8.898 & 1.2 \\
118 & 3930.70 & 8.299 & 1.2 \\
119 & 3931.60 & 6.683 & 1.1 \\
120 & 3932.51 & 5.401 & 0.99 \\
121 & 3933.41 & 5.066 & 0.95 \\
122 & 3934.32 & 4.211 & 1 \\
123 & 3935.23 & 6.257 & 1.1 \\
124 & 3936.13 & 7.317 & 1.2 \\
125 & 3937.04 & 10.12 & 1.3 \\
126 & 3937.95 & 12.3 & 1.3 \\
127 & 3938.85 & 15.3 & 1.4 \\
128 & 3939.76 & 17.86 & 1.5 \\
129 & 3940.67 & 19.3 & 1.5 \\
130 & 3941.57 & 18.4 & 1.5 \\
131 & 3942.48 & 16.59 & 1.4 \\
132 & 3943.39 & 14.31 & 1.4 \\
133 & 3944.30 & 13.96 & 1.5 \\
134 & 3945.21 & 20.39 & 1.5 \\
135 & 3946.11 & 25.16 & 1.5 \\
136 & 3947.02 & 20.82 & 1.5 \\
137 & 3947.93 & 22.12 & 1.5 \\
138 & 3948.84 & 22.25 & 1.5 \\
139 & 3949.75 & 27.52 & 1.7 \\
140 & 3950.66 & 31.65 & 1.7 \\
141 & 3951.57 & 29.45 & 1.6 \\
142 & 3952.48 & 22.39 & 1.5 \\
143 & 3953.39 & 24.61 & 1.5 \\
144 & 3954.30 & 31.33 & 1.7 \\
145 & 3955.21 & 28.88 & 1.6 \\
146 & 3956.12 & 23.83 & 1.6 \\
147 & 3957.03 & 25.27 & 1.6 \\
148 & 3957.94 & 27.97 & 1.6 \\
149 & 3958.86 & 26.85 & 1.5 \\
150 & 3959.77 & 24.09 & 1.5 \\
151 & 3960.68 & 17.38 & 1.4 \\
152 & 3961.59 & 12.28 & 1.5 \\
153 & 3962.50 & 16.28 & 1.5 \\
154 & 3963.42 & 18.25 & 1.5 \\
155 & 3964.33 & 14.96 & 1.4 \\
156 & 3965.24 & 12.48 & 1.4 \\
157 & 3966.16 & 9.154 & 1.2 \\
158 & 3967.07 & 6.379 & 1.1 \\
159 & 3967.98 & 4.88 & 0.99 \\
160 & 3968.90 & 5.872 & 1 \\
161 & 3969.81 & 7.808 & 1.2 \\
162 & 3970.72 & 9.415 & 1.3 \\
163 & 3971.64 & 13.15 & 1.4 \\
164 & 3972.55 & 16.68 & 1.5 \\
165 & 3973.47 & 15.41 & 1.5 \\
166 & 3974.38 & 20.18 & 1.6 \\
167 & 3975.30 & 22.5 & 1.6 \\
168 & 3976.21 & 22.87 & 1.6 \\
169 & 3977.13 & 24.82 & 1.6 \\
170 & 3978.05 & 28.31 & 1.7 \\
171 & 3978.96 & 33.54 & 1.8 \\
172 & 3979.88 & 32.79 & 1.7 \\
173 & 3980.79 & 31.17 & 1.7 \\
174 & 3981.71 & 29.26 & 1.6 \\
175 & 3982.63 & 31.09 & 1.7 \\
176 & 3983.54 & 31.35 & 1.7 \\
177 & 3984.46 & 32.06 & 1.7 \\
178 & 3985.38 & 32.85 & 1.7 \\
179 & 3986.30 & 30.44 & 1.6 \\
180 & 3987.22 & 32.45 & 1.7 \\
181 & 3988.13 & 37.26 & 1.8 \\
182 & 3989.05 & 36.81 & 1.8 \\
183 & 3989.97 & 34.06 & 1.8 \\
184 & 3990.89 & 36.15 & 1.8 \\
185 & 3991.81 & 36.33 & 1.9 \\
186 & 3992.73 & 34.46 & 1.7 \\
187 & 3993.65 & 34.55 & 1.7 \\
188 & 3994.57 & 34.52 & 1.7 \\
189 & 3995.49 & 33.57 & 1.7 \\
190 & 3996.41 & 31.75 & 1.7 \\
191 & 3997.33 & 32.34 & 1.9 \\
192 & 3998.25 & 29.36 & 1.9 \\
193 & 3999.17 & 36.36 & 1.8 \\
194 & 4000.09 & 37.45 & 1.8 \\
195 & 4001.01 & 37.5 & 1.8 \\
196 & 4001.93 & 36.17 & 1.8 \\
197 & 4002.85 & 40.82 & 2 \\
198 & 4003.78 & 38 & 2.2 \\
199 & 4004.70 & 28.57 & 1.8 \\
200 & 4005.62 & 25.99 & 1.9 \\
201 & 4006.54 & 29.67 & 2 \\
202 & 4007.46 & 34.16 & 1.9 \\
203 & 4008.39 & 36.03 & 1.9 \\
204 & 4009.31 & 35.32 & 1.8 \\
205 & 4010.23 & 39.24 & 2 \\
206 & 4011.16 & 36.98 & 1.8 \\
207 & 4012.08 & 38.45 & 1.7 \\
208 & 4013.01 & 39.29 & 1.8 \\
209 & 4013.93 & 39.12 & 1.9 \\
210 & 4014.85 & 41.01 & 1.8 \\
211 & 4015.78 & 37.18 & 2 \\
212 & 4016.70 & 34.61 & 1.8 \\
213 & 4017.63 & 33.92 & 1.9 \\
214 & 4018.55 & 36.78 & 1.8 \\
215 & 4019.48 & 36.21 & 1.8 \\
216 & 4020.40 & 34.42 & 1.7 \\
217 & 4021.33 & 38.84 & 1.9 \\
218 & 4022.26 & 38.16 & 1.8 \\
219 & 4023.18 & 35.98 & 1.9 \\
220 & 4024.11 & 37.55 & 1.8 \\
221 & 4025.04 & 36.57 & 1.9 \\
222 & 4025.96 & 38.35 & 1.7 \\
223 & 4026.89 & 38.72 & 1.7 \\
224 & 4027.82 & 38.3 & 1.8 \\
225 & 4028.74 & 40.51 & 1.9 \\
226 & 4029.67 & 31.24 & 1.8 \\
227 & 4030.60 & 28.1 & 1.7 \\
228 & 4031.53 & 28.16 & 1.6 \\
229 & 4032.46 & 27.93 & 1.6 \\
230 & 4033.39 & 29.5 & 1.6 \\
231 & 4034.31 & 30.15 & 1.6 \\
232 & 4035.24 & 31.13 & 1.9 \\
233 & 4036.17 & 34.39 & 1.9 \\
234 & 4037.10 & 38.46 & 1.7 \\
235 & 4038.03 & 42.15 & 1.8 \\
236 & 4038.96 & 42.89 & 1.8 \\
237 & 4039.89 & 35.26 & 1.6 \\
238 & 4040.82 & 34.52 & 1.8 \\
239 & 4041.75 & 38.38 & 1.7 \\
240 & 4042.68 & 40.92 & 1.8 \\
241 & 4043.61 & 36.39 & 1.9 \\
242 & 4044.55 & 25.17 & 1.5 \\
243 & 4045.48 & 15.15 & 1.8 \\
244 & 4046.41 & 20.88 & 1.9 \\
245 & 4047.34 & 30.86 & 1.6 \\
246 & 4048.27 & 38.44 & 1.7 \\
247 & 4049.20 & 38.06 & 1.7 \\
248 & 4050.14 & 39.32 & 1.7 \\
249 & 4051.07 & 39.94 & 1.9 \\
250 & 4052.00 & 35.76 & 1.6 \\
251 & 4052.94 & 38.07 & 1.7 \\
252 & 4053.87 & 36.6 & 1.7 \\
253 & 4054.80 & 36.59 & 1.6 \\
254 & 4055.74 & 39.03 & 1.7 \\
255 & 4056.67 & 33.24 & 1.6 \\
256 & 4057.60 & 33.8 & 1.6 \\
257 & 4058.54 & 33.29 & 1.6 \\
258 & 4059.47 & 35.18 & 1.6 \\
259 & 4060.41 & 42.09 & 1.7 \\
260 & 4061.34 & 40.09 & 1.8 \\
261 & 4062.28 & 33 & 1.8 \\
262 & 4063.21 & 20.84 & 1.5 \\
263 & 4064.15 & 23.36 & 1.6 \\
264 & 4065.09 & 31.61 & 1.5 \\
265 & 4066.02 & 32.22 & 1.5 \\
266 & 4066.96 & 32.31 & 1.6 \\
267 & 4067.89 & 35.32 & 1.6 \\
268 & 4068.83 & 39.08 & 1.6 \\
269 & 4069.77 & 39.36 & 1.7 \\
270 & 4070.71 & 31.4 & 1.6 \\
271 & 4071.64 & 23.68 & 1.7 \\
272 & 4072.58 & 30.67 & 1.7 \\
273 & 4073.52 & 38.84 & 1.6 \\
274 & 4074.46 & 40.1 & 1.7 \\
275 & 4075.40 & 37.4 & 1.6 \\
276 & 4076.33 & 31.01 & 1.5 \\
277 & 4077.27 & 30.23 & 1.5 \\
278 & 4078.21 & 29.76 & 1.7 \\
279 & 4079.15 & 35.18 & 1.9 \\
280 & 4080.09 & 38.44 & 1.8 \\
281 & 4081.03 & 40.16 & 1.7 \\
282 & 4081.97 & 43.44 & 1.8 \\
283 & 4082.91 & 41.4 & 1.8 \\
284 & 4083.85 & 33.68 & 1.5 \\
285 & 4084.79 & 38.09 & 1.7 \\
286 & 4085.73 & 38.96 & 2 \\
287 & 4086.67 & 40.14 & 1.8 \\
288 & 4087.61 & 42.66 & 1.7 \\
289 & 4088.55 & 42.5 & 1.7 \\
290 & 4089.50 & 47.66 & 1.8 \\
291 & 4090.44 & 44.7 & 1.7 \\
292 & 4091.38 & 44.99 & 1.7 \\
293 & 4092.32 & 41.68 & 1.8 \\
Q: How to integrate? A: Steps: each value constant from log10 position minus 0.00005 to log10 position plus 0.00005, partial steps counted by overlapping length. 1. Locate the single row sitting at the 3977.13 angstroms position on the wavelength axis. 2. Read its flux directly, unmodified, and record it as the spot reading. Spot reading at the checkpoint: 24.82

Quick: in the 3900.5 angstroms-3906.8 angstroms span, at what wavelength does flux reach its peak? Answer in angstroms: 3900.94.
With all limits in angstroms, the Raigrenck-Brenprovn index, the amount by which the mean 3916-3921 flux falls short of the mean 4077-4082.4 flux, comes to 15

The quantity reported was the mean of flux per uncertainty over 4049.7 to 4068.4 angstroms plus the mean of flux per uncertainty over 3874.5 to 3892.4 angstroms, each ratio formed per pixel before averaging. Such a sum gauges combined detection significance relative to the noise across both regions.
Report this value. 32.2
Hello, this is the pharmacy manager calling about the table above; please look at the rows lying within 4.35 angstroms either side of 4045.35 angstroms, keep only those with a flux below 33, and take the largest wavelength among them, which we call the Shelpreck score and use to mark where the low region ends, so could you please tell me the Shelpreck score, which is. 4047.34 angstroms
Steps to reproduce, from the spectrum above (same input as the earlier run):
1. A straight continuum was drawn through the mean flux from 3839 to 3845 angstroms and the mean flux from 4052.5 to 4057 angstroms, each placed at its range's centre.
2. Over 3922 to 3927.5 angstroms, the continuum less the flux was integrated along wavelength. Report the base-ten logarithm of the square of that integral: 3.1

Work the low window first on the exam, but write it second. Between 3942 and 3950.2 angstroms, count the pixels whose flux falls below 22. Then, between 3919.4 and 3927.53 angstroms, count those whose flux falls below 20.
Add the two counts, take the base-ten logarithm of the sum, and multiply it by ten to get 10.8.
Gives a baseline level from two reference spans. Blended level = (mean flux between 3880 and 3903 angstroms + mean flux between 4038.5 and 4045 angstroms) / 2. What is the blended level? 29.6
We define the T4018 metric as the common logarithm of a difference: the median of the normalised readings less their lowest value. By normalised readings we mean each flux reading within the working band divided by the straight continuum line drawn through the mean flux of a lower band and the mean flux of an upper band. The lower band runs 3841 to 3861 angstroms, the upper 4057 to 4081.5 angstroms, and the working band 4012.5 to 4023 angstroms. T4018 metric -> -1.0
